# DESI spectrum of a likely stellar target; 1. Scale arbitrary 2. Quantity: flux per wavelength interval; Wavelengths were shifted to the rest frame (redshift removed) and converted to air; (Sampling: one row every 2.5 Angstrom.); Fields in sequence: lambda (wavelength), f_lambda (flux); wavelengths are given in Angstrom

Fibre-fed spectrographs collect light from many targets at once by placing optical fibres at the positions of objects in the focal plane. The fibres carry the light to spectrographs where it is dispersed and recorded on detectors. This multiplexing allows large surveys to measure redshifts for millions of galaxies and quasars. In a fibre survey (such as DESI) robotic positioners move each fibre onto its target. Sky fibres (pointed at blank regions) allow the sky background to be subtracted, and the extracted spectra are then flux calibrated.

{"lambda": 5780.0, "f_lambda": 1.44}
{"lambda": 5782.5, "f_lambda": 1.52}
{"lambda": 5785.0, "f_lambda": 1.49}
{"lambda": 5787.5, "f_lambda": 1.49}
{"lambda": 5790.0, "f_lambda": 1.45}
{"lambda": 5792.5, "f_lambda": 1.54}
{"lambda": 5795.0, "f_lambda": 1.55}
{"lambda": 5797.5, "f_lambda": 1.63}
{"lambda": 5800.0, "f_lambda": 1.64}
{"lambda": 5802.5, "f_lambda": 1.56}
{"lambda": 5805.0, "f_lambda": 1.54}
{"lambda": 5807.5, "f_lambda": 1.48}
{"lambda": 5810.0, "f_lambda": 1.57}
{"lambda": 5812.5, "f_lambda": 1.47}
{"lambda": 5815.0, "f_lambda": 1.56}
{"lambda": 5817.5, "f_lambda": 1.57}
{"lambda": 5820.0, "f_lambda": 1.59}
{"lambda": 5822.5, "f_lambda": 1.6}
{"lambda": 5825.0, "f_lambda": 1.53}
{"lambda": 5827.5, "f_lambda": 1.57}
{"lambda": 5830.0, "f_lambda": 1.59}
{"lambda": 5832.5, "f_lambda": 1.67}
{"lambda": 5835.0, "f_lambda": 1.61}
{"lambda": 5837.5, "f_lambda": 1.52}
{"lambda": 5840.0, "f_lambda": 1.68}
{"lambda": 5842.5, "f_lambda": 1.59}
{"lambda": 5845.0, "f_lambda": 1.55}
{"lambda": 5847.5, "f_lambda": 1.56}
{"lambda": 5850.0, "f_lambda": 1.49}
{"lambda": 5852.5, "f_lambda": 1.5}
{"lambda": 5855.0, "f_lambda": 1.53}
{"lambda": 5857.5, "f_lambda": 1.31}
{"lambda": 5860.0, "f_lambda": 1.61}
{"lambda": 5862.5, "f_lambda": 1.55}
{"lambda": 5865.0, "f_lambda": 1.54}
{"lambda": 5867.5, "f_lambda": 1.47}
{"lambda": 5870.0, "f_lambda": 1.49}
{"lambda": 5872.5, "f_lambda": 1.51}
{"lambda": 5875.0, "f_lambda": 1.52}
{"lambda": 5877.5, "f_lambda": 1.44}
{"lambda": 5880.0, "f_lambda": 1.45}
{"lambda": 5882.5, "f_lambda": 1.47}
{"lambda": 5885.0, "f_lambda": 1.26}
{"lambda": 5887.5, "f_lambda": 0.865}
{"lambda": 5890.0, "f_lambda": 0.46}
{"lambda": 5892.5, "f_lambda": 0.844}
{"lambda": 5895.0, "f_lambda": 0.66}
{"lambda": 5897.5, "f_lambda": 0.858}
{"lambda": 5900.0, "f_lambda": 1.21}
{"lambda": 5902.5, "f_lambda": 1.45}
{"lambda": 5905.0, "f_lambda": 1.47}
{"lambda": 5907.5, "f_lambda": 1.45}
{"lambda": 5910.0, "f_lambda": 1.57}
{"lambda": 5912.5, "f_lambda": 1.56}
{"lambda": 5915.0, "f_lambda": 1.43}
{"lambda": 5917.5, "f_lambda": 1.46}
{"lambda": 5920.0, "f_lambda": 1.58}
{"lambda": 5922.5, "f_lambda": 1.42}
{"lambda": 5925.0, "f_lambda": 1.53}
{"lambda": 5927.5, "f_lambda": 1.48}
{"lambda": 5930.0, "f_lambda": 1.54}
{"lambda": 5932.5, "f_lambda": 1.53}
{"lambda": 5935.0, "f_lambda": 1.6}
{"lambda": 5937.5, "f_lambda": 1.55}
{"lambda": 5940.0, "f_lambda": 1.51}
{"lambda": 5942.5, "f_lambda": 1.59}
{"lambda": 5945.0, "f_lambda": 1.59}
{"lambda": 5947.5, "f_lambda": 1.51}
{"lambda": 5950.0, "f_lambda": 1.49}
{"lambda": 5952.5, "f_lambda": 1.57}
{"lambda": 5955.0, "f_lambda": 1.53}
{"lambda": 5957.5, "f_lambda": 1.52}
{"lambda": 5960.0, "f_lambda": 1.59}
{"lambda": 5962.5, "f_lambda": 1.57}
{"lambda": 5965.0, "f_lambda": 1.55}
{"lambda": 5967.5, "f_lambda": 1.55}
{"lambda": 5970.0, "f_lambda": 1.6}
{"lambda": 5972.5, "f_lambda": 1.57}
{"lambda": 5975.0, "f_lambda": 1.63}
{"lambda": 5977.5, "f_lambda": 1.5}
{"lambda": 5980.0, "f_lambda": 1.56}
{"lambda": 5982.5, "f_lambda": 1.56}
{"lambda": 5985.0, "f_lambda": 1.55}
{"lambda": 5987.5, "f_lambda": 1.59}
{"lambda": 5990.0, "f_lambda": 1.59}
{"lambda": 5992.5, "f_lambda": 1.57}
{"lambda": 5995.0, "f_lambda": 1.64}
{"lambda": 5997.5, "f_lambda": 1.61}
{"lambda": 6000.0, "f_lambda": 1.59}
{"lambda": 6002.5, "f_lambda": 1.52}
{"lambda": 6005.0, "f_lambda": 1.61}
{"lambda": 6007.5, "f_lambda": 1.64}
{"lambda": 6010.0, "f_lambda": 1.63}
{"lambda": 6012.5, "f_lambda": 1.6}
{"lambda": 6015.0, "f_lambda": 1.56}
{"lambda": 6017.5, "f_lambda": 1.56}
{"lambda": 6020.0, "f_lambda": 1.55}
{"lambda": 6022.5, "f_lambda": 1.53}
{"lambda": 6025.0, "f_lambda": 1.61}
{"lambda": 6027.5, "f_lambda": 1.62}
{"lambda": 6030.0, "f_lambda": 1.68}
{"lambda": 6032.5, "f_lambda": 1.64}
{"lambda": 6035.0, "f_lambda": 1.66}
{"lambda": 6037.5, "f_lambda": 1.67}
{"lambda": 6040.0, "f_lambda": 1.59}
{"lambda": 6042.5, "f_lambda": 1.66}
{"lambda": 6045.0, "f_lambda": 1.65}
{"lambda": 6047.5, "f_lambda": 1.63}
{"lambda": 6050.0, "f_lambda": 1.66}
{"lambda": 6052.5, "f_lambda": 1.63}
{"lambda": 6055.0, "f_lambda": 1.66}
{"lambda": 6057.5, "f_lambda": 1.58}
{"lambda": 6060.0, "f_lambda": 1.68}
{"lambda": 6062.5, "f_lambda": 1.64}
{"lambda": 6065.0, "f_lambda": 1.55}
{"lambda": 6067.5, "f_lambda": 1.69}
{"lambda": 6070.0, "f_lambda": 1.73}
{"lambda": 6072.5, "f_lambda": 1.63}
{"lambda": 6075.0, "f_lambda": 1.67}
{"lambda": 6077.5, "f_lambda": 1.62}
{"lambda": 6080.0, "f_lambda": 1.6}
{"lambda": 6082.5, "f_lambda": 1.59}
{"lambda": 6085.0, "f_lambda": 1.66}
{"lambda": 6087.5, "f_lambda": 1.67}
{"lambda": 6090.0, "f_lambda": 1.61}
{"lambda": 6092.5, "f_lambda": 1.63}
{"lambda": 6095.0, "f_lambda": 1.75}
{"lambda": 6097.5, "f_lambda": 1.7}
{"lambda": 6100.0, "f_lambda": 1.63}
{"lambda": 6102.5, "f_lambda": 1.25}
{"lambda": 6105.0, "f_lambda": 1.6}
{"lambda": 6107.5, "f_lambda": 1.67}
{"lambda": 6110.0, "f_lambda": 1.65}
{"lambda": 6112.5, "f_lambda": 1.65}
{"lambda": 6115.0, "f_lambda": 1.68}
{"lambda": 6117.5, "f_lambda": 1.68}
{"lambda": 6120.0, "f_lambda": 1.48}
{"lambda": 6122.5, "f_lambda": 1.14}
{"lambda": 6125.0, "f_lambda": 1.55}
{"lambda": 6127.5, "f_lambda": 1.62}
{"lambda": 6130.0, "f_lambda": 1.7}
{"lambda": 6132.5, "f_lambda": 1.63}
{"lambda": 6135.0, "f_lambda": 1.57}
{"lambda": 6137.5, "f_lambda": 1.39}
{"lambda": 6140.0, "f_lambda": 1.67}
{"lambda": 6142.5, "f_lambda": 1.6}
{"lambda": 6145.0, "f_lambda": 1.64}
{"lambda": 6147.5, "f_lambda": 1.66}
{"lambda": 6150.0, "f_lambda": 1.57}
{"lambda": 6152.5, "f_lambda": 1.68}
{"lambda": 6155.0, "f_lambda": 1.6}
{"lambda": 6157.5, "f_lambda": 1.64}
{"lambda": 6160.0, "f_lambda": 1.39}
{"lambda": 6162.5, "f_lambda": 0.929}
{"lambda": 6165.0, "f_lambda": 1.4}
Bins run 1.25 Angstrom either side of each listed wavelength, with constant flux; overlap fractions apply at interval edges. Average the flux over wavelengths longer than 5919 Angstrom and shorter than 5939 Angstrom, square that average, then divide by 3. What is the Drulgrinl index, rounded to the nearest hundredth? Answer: 0.78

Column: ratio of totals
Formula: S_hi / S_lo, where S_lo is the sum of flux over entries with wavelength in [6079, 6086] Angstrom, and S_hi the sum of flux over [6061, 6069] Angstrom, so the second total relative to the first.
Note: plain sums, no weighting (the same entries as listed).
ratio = 1.01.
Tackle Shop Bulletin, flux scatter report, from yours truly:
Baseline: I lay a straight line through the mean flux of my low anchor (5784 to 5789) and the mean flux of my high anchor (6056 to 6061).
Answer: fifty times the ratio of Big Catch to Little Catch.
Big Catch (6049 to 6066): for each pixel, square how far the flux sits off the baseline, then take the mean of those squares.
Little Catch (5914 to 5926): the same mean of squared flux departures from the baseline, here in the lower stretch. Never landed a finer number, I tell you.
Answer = 11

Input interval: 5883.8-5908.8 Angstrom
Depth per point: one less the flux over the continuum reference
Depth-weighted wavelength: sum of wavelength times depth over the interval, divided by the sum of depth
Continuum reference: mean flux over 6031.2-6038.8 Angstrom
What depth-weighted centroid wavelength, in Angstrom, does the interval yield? 5893.7 Angstrom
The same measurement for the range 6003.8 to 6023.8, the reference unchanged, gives 6016.5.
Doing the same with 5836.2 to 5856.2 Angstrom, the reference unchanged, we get 5847.9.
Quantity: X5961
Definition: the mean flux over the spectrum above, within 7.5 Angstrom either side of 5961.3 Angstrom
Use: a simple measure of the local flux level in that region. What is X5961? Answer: 1.55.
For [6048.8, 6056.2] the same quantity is 1.65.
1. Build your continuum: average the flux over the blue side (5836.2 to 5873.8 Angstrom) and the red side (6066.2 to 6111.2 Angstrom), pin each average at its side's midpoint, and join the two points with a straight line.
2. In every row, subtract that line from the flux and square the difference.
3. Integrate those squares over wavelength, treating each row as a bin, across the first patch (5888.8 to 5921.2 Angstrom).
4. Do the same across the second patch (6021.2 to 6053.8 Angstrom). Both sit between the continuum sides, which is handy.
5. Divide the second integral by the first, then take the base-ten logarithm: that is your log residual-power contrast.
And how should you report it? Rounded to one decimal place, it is -2.1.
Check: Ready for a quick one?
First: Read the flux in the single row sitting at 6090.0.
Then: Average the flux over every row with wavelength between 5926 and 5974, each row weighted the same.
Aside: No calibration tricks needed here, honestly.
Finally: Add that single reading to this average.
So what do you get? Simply 3.16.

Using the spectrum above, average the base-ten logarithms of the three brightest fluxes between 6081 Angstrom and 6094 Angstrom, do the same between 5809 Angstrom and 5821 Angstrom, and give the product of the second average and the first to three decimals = 0.043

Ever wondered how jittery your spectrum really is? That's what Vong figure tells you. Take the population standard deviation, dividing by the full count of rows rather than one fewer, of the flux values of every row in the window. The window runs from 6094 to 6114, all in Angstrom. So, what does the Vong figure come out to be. 0.143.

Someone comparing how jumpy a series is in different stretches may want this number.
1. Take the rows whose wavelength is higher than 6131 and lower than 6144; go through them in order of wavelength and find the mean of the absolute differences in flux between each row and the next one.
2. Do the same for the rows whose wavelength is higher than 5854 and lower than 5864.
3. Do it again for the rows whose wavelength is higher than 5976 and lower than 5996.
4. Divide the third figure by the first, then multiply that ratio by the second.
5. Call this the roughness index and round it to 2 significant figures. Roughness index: 0.037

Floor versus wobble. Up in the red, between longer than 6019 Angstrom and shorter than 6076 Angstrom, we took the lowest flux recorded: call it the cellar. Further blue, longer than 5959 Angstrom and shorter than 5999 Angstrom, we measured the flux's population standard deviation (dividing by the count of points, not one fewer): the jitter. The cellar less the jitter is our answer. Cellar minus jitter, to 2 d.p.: 1.50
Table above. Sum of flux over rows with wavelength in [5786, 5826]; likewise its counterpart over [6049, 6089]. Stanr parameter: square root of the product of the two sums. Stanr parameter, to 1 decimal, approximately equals 25.5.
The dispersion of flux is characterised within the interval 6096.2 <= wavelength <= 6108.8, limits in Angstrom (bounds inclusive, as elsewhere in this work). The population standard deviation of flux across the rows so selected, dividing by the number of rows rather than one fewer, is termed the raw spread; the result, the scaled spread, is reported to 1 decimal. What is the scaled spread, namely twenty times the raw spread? 3.3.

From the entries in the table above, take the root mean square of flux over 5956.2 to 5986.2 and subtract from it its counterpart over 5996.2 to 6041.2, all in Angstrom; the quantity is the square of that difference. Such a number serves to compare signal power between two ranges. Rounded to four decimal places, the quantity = 0.0017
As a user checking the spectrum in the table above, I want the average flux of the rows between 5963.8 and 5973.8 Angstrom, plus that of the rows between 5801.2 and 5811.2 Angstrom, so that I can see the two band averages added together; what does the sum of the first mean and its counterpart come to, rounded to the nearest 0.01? 3.11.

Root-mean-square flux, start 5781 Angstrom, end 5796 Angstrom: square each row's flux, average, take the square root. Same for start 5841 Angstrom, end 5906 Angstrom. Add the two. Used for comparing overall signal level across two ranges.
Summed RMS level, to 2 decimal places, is 2.88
